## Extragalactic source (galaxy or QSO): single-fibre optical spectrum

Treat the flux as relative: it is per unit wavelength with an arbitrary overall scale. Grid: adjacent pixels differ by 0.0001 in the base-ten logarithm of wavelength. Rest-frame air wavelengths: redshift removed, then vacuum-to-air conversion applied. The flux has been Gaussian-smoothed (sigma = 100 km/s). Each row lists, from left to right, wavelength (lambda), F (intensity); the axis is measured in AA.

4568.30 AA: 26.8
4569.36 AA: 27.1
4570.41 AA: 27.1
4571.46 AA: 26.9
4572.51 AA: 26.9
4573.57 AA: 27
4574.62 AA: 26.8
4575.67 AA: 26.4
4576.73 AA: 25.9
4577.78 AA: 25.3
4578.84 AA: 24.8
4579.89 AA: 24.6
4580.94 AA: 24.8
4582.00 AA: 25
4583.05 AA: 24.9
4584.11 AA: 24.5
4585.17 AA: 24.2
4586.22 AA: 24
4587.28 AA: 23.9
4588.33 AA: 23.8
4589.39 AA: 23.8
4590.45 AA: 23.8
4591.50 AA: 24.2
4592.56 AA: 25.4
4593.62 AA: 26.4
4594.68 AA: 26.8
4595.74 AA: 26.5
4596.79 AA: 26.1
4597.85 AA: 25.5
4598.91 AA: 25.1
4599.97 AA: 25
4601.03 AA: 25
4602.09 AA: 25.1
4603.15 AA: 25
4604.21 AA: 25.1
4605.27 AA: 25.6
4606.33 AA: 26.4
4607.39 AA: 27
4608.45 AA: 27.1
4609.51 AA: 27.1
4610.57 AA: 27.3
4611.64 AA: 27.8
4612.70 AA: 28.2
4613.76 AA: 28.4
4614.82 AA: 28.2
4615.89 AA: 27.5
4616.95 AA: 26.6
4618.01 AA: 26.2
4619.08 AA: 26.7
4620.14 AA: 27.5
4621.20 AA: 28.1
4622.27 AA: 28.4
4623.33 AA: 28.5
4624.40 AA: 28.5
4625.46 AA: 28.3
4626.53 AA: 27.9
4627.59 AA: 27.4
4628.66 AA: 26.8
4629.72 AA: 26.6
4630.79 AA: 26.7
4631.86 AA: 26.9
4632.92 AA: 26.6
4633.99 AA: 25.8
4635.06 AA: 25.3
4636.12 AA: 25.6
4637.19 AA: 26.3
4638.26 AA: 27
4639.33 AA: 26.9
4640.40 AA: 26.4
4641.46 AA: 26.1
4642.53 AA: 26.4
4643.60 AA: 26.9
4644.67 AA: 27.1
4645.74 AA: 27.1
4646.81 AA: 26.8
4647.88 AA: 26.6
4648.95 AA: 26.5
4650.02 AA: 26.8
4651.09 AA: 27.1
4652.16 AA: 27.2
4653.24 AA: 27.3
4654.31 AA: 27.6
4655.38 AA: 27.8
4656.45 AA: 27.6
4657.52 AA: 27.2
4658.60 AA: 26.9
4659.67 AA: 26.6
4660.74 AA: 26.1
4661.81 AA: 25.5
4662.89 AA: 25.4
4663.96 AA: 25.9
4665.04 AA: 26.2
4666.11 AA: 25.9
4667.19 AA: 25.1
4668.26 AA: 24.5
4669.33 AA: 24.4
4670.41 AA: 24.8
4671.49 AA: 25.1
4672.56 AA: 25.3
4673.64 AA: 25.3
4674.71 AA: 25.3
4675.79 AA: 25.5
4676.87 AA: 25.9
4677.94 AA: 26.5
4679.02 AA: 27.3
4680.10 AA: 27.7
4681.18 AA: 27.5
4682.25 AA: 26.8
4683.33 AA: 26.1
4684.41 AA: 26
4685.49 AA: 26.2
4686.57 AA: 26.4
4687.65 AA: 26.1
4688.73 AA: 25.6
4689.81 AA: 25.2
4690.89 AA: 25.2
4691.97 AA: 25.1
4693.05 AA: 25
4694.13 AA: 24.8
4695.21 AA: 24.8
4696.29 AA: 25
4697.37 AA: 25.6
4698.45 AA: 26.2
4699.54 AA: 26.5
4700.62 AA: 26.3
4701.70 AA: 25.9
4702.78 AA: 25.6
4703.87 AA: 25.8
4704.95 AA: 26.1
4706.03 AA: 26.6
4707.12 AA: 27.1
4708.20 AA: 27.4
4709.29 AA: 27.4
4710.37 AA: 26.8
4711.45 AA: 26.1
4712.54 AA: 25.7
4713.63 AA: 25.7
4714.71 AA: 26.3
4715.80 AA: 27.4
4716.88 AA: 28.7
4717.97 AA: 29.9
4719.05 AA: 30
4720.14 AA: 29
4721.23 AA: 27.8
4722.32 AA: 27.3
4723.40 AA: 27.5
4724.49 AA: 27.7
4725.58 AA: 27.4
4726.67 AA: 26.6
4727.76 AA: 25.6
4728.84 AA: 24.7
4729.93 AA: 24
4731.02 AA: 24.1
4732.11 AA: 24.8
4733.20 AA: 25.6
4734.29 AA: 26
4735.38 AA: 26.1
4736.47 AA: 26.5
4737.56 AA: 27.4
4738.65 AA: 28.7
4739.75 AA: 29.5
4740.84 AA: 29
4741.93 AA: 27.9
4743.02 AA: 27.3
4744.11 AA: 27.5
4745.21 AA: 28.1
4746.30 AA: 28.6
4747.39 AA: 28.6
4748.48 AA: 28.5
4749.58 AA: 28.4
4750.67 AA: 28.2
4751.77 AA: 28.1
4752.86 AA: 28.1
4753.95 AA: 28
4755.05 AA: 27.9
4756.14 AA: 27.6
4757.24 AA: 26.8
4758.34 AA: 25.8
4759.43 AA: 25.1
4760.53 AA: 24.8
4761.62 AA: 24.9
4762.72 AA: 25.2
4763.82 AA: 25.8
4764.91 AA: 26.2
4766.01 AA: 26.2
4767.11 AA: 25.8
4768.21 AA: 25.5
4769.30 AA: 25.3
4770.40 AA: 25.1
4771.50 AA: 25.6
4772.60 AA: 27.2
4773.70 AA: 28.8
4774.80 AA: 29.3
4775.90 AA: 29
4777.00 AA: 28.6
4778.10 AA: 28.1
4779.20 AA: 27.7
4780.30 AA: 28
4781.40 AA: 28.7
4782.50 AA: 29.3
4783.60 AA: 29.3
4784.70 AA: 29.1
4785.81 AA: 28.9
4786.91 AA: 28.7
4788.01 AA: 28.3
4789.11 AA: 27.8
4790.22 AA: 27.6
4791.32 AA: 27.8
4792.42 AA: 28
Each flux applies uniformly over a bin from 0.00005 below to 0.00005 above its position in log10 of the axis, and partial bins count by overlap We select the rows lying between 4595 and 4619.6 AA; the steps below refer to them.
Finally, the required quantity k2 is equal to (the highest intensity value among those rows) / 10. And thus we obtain 2.84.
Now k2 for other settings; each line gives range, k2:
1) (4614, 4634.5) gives 2.85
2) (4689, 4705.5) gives 2.65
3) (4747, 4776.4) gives 2.93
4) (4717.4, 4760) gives 3.00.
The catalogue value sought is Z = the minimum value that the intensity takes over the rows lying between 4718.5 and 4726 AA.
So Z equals 27.3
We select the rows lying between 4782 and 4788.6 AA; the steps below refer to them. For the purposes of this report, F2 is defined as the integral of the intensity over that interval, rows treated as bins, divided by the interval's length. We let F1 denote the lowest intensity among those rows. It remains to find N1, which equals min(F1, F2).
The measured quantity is 28.3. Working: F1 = 28.3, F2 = 29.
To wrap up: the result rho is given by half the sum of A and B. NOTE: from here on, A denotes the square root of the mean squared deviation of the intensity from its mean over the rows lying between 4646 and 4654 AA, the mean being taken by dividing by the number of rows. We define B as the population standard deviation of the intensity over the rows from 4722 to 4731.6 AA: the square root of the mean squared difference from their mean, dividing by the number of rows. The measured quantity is 0.86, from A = 0.3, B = 1.4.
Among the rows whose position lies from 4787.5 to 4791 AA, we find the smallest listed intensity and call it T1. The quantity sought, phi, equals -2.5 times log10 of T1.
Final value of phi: -3.60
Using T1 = 27.6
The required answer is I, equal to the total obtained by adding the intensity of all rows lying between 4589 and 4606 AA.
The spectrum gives 404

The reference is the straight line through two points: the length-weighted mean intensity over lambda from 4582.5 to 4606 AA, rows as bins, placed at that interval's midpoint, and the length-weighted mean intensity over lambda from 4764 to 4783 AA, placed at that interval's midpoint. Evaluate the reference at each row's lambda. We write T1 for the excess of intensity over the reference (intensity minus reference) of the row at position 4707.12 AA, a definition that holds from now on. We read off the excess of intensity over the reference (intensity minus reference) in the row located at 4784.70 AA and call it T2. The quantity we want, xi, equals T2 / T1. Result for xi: 2.5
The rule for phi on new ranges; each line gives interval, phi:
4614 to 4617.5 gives -3.56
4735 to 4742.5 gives -3.54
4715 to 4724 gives -3.59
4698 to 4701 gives -3.55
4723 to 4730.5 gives -3.45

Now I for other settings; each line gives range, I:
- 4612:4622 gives 247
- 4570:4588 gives 433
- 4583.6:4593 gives 218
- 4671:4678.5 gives 179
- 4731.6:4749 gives 440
